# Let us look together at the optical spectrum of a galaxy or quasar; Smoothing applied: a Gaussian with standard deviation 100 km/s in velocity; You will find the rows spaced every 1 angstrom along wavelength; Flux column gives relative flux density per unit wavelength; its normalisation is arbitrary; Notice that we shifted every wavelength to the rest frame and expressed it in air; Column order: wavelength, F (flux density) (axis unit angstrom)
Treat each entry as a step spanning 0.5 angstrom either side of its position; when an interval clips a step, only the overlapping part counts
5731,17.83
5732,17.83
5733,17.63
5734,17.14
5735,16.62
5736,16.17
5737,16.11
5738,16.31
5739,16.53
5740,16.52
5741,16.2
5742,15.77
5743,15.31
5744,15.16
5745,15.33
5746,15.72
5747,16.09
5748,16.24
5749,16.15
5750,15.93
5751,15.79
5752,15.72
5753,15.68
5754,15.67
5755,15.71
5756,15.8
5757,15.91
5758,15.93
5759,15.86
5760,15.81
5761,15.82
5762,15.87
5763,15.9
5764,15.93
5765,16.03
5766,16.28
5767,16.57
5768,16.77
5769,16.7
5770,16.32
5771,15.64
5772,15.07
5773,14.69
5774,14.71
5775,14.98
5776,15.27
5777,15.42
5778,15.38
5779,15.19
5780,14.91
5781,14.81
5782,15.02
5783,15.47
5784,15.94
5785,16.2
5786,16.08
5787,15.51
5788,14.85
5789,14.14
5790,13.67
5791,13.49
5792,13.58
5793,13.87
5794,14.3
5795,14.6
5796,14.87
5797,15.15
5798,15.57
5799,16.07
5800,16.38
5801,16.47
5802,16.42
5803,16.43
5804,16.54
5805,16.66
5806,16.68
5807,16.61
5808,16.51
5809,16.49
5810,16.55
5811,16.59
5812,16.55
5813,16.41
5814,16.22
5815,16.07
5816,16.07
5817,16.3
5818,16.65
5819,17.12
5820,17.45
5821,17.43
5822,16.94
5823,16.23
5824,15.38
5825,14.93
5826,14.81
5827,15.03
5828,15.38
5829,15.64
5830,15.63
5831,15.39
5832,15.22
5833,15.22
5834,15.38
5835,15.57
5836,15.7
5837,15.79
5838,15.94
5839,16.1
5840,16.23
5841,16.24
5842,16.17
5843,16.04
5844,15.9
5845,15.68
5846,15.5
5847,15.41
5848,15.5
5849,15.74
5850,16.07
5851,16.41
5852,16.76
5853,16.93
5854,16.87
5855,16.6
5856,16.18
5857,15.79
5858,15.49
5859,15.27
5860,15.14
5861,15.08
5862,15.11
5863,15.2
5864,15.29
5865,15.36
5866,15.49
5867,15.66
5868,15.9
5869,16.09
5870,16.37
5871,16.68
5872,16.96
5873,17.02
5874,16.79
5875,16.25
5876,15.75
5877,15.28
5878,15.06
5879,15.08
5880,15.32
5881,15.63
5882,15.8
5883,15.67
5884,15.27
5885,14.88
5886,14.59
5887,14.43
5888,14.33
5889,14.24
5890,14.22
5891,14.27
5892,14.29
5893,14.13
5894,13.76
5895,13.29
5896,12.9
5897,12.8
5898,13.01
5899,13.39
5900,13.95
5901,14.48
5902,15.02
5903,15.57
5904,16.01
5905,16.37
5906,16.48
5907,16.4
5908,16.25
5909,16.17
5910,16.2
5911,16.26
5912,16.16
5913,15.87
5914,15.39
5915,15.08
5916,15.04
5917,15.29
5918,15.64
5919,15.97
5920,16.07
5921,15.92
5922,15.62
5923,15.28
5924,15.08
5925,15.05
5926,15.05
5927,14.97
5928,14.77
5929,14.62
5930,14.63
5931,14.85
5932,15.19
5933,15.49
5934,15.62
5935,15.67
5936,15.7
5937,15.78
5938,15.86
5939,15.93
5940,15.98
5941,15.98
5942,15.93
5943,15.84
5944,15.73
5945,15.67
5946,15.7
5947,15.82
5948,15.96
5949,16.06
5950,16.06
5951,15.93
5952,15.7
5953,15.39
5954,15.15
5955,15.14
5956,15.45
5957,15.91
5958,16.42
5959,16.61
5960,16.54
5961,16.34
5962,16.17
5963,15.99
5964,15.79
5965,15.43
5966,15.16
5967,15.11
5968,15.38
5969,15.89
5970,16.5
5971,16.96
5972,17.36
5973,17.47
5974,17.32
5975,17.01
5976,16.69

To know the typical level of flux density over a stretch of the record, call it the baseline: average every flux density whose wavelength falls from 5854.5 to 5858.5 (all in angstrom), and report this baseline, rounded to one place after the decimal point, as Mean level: 16.0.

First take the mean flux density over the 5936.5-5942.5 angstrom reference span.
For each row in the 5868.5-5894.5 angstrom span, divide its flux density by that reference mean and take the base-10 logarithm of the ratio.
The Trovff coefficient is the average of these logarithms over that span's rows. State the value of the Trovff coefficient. -0.017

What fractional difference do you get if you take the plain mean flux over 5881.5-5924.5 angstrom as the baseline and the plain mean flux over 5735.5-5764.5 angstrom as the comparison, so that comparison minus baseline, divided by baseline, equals 0.06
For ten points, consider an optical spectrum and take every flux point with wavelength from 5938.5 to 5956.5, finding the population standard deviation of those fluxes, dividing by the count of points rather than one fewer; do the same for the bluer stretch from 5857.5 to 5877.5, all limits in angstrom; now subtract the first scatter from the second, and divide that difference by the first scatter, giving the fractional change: 1.29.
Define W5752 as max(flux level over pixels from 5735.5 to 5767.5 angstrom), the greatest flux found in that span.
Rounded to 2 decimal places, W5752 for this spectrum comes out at 16.57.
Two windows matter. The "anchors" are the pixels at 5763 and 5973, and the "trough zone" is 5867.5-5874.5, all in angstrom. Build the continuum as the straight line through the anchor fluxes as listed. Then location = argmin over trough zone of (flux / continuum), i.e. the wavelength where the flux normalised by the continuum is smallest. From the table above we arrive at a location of 5868 angstrom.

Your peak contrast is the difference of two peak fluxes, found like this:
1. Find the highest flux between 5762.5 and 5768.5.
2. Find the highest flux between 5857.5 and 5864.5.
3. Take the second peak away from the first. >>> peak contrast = 1.3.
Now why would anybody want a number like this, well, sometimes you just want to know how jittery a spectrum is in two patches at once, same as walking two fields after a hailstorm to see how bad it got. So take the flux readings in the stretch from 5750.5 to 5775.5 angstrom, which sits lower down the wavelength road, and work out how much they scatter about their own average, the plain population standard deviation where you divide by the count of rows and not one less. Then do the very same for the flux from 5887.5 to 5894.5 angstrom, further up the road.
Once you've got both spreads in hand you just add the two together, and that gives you 0.70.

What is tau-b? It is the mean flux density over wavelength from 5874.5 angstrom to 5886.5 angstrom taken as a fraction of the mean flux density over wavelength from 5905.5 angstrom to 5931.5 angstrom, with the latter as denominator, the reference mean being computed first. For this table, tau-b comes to 0.99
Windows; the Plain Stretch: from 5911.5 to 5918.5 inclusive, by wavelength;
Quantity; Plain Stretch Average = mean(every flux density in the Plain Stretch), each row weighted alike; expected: 15.5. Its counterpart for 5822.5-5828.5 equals 15.3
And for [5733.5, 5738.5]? 16.5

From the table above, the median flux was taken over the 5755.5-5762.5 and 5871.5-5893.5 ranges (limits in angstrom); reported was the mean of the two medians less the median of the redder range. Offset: 0.34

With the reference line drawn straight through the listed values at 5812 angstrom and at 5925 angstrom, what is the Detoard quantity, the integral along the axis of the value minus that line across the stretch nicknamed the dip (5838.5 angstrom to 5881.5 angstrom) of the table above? -1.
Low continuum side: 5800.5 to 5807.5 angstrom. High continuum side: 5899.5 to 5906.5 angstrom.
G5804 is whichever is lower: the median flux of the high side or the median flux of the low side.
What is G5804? 15.6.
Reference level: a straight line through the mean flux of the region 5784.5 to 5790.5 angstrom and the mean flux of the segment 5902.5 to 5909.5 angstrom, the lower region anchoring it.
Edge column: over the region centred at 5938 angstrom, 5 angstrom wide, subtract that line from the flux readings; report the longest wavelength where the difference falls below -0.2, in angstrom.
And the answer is 5940 angstrom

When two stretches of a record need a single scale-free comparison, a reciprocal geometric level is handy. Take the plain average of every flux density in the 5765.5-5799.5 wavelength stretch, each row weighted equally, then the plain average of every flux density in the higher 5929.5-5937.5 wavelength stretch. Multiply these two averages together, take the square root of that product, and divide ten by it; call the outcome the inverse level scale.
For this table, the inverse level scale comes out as 0.654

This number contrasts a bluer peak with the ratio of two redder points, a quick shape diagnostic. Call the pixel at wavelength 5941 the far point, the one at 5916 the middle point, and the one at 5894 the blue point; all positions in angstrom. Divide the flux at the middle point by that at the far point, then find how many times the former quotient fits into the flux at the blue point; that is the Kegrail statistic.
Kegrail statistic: 14.6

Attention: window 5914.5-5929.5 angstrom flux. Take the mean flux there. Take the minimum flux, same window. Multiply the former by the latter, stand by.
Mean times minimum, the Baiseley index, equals 224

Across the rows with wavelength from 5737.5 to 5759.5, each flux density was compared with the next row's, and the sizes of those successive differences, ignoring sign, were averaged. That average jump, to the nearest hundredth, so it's 0.17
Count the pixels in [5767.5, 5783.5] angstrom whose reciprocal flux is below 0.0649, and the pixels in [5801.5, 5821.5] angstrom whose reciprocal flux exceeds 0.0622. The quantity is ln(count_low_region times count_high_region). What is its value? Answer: 2.5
